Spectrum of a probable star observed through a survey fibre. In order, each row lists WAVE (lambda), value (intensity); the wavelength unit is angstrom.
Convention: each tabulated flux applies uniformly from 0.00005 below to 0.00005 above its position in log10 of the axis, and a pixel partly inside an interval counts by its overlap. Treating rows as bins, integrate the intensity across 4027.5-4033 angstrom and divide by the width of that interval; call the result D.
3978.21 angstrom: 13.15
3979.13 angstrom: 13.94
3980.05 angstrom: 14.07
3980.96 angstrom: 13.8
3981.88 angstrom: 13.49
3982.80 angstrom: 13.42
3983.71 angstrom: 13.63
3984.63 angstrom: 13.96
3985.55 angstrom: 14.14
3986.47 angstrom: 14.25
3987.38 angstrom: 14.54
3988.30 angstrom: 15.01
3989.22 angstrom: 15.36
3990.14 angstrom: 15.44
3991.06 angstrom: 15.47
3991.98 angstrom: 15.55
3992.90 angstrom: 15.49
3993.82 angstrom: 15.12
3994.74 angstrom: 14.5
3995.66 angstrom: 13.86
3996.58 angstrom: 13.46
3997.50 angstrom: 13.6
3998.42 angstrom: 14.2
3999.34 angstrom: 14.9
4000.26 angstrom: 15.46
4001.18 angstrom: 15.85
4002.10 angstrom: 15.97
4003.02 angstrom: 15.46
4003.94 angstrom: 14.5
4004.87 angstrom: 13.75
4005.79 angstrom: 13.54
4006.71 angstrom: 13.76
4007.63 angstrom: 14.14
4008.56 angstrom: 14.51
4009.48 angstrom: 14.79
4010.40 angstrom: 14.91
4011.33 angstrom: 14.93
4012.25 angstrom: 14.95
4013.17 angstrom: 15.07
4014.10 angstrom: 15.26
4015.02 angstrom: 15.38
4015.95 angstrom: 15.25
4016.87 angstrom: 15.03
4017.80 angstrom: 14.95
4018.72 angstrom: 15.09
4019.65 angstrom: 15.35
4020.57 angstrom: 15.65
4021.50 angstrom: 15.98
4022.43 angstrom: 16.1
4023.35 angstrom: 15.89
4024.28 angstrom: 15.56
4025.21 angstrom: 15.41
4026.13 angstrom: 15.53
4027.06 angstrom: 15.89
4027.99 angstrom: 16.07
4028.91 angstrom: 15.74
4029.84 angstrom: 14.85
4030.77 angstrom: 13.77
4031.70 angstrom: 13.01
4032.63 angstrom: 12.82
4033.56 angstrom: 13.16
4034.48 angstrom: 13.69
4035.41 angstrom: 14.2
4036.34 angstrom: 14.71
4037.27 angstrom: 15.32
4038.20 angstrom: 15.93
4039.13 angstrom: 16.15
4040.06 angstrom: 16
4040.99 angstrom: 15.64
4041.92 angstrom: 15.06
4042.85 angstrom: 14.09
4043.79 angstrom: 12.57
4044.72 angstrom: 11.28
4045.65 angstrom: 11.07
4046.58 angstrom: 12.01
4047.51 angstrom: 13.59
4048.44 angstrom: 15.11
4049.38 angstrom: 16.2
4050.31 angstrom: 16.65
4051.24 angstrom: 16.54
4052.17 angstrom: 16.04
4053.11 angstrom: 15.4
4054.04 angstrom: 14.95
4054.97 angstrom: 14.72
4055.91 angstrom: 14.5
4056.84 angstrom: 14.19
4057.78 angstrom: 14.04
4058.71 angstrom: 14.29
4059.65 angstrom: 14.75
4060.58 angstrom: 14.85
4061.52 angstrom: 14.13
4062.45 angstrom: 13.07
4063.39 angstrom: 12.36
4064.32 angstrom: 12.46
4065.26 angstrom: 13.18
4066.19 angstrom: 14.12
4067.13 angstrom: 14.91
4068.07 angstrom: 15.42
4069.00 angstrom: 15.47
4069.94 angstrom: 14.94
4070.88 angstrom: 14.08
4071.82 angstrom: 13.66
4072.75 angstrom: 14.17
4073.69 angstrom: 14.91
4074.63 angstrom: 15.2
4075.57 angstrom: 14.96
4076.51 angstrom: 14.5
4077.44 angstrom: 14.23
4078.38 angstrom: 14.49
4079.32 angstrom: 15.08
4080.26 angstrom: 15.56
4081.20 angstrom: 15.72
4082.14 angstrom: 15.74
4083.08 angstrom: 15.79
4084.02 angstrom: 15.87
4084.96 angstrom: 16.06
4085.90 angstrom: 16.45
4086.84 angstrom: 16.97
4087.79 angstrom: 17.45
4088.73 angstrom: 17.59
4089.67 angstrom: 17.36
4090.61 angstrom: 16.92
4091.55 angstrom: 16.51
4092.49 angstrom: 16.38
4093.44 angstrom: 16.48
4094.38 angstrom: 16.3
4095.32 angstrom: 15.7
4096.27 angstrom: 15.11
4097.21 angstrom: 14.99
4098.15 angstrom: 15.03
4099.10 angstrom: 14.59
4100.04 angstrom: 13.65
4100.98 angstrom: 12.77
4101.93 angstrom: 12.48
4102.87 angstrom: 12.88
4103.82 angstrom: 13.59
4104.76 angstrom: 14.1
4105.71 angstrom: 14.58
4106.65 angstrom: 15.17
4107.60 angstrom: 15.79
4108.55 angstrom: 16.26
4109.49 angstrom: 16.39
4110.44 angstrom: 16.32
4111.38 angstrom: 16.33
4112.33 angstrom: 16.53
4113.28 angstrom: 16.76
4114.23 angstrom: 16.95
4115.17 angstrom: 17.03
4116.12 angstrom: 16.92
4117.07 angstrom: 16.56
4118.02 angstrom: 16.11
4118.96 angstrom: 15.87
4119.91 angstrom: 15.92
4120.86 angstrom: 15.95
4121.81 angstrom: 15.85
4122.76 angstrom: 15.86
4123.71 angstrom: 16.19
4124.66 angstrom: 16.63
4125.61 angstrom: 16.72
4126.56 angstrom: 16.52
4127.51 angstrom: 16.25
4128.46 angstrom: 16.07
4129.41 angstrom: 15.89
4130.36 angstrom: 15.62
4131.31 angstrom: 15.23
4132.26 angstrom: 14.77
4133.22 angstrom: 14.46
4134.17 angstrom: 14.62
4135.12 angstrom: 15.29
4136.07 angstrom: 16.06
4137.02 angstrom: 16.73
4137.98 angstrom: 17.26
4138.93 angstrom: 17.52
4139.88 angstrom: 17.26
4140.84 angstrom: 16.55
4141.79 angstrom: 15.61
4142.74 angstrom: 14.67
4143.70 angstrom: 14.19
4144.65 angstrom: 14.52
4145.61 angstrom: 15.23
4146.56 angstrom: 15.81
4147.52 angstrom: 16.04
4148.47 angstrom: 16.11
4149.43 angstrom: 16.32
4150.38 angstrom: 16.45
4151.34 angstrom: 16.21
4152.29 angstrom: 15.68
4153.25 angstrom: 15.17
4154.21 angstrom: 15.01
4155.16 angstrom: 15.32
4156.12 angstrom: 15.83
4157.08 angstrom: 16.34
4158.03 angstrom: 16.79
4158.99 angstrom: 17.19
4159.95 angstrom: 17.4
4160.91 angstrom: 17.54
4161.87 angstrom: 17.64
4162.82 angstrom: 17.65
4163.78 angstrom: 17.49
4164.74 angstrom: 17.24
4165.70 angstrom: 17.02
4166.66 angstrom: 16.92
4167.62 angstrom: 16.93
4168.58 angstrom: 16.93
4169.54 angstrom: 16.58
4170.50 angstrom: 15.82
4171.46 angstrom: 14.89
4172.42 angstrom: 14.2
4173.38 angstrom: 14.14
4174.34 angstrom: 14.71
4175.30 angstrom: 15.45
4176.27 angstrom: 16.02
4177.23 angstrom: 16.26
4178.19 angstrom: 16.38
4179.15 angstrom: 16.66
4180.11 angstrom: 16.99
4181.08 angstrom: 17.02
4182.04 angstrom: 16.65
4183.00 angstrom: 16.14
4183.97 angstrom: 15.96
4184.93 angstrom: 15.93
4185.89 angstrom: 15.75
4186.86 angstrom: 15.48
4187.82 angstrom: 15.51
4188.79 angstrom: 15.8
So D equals 14.4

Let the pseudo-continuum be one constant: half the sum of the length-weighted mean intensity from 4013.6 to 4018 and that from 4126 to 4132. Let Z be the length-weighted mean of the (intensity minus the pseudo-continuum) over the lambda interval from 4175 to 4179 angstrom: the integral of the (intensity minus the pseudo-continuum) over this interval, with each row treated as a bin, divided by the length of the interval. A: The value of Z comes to 0.6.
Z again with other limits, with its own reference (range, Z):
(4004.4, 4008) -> -1.7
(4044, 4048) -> -3.5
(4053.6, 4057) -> -0.9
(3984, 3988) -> -1.3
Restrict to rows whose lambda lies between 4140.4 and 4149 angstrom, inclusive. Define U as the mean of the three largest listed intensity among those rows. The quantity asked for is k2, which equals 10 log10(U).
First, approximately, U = 16.2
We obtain 12.1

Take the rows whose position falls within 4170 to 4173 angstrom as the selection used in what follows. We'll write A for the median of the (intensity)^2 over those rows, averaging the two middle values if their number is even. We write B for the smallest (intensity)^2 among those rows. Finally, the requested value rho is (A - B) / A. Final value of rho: 0.091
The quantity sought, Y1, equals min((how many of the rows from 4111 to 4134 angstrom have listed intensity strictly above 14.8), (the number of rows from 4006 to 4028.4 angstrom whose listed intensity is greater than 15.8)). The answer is 5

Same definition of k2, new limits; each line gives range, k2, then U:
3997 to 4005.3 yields 12.0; 15.8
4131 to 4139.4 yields 12.3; 17.2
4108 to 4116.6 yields 12.3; 17.0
